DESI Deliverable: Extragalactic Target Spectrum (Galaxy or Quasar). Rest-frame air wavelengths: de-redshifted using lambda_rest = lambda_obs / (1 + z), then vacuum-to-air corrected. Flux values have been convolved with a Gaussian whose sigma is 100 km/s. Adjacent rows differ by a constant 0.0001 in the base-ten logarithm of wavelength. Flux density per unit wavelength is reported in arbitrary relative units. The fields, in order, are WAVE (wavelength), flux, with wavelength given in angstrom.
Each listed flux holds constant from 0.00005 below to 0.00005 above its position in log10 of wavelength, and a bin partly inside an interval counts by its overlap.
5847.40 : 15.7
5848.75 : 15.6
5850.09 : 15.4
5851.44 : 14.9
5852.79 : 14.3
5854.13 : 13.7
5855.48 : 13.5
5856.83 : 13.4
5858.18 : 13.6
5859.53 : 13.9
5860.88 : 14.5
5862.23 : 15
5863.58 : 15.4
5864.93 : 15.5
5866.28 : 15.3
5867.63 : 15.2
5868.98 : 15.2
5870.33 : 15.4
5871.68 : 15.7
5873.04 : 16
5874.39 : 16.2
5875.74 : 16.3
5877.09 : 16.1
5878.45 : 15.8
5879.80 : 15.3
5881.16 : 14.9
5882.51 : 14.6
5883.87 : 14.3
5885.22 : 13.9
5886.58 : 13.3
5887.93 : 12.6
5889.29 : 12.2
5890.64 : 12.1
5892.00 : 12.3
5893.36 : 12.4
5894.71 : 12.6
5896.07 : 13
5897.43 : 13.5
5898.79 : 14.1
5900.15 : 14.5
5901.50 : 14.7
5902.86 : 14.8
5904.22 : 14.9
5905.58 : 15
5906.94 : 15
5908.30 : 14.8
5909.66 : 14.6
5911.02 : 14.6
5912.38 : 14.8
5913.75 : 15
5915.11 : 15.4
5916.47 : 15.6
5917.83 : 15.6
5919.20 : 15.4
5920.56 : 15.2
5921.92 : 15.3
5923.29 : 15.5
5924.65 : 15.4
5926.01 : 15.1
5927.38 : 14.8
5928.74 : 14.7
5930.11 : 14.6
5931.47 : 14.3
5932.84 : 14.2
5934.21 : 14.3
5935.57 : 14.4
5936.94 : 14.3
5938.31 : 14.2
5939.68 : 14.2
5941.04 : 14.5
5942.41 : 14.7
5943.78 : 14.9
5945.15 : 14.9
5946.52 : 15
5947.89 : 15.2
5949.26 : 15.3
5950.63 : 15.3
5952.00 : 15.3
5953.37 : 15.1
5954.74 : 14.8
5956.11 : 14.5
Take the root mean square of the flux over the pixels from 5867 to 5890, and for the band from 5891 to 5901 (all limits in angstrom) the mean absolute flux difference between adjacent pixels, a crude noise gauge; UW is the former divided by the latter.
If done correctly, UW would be 41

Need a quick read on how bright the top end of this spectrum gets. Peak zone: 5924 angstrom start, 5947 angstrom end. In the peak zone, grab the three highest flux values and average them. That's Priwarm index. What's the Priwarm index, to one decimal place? 15.2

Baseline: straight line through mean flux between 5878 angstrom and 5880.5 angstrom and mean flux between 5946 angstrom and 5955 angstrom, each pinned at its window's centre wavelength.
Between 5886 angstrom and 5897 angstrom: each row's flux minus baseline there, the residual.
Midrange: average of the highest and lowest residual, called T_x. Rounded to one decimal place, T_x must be -2.8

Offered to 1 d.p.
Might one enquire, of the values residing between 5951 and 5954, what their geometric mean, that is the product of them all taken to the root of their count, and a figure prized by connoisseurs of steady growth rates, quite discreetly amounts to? 15.2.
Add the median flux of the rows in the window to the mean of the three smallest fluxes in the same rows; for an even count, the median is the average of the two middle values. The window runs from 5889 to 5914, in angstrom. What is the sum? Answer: 26.8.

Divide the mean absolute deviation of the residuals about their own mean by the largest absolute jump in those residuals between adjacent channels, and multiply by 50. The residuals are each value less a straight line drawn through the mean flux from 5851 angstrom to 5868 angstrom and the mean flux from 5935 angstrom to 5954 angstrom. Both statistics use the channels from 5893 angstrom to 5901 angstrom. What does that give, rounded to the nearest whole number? 57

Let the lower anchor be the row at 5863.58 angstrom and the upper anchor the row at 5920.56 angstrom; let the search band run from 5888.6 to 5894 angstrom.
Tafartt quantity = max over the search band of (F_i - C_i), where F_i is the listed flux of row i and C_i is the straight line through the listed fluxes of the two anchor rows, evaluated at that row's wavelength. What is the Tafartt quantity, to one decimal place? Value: -2.9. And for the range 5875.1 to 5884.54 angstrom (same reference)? 0.9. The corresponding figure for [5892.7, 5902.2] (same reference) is -0.6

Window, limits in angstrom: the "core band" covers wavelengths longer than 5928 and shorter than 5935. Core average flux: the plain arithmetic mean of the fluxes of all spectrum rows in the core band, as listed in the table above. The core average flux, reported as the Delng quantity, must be 14.4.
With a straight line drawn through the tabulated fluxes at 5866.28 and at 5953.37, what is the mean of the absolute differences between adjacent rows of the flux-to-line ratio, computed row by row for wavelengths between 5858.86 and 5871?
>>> 0.017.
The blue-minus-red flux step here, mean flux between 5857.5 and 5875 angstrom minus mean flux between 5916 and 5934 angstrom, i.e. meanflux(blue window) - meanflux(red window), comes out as 0.1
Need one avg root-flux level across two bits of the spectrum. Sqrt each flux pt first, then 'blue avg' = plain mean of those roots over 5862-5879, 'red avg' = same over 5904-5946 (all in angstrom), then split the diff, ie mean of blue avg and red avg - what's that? 3.90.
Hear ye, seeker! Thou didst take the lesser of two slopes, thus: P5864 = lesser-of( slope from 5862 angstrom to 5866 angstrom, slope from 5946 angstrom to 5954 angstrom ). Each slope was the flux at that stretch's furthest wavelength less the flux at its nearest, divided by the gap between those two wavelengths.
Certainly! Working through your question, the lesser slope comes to 0.01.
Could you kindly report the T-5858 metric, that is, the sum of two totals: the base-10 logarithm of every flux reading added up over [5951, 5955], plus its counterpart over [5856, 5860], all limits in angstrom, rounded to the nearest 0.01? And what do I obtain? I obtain 6.94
